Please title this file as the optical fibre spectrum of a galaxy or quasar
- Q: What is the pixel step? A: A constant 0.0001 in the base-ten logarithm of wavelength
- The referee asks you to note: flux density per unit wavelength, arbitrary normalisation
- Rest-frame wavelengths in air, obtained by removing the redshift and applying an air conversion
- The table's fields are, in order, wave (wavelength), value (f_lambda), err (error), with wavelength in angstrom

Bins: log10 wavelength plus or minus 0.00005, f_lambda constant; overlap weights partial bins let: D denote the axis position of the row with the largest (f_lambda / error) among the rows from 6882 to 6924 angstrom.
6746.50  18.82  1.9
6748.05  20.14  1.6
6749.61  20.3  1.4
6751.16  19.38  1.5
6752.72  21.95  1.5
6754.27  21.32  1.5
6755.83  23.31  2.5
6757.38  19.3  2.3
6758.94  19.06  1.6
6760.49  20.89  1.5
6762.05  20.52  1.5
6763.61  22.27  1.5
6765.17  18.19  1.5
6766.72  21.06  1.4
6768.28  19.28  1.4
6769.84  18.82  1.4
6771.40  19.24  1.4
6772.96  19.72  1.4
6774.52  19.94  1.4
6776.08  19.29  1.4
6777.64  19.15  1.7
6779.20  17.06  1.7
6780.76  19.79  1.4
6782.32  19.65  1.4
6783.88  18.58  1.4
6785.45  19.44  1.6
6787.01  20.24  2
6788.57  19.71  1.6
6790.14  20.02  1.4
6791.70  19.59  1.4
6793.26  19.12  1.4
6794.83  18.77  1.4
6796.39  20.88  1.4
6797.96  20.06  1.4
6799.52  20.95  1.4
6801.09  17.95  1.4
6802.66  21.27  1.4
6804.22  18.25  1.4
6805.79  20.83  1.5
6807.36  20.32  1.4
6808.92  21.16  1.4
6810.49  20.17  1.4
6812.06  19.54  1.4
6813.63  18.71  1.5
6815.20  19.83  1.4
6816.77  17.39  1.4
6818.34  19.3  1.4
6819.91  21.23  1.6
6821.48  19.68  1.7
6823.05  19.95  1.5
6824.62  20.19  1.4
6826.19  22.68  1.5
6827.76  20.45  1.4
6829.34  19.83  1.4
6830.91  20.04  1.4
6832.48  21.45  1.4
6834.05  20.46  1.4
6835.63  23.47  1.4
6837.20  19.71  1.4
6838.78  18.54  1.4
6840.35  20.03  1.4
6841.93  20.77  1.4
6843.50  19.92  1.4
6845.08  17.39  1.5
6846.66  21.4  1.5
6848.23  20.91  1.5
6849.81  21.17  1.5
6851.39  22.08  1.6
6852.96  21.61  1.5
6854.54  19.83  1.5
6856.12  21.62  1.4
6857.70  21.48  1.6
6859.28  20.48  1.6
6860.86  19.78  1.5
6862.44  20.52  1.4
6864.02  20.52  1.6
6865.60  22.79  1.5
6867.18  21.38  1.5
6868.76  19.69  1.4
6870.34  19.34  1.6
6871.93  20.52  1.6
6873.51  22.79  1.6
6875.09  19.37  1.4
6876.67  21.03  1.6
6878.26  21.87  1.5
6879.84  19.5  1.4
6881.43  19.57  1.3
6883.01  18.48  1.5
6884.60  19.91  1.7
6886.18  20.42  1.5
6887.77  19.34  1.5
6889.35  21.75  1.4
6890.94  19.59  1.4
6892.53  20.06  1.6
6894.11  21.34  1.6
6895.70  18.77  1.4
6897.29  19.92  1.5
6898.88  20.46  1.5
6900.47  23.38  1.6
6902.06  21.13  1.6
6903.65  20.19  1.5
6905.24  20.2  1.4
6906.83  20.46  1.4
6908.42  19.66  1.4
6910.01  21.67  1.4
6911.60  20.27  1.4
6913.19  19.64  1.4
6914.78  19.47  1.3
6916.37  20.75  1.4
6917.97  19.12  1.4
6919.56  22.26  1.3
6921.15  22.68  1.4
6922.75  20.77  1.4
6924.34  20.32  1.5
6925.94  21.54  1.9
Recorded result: 6919.56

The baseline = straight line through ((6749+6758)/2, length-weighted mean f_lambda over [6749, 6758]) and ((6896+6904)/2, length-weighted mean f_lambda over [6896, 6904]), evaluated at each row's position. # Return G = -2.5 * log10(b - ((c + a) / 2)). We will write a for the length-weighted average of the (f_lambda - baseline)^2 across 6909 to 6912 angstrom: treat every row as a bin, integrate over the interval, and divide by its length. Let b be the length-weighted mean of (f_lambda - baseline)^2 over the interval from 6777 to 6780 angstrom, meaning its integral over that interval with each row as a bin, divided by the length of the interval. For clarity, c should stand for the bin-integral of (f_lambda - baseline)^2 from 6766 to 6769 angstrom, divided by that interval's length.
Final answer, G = -2.3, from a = 0.6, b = 10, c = 1.4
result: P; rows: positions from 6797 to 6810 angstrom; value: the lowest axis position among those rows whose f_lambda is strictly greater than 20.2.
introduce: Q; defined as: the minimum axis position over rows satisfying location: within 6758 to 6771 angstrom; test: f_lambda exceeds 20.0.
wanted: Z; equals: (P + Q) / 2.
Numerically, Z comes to 6780.0 angstrom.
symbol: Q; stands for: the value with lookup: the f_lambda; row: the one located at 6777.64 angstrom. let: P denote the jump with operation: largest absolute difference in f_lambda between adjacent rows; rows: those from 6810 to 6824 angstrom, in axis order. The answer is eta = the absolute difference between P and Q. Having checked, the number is 16.7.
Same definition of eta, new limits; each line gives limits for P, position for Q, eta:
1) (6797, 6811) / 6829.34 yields 16.5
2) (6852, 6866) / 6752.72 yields 19.7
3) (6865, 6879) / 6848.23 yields 17.5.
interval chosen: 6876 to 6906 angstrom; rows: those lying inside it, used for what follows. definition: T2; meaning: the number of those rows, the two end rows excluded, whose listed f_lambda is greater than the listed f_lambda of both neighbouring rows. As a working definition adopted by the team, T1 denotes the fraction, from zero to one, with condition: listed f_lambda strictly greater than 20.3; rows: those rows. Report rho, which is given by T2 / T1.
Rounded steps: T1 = 0.4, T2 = 6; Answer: 14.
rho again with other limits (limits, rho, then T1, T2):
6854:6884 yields 9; 0.6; 5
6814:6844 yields 14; 0.4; 5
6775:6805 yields 38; 0.2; 6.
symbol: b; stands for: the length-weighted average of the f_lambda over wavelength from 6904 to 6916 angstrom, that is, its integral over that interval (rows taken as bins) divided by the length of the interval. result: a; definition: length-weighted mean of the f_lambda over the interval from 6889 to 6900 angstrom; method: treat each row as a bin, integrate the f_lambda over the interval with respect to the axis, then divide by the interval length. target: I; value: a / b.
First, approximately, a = 20.3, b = 20.2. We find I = 1.00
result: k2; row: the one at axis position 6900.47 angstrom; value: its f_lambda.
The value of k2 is 23.38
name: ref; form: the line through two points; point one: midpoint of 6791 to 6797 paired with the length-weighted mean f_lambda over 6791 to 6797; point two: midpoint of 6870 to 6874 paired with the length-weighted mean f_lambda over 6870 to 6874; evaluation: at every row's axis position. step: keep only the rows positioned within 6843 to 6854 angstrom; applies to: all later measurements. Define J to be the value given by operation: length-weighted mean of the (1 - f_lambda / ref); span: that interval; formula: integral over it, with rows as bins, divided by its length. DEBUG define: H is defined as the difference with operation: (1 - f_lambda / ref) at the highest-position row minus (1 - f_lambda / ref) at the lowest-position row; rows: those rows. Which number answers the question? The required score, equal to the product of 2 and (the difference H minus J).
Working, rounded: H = -0.07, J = -0.01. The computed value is -0.13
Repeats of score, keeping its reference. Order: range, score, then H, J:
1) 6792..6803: -0.19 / -0.10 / -0.01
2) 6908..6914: -0.10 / 0.00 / 0.06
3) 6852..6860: 0.16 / 0.06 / -0.02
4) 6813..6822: -0.14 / -0.04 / 0.03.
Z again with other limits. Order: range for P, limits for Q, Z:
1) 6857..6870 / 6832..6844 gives 6845.1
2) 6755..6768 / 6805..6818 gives 6780.8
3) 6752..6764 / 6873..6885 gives 6813.1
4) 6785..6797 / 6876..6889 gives 6831.8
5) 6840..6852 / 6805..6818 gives 6823.9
